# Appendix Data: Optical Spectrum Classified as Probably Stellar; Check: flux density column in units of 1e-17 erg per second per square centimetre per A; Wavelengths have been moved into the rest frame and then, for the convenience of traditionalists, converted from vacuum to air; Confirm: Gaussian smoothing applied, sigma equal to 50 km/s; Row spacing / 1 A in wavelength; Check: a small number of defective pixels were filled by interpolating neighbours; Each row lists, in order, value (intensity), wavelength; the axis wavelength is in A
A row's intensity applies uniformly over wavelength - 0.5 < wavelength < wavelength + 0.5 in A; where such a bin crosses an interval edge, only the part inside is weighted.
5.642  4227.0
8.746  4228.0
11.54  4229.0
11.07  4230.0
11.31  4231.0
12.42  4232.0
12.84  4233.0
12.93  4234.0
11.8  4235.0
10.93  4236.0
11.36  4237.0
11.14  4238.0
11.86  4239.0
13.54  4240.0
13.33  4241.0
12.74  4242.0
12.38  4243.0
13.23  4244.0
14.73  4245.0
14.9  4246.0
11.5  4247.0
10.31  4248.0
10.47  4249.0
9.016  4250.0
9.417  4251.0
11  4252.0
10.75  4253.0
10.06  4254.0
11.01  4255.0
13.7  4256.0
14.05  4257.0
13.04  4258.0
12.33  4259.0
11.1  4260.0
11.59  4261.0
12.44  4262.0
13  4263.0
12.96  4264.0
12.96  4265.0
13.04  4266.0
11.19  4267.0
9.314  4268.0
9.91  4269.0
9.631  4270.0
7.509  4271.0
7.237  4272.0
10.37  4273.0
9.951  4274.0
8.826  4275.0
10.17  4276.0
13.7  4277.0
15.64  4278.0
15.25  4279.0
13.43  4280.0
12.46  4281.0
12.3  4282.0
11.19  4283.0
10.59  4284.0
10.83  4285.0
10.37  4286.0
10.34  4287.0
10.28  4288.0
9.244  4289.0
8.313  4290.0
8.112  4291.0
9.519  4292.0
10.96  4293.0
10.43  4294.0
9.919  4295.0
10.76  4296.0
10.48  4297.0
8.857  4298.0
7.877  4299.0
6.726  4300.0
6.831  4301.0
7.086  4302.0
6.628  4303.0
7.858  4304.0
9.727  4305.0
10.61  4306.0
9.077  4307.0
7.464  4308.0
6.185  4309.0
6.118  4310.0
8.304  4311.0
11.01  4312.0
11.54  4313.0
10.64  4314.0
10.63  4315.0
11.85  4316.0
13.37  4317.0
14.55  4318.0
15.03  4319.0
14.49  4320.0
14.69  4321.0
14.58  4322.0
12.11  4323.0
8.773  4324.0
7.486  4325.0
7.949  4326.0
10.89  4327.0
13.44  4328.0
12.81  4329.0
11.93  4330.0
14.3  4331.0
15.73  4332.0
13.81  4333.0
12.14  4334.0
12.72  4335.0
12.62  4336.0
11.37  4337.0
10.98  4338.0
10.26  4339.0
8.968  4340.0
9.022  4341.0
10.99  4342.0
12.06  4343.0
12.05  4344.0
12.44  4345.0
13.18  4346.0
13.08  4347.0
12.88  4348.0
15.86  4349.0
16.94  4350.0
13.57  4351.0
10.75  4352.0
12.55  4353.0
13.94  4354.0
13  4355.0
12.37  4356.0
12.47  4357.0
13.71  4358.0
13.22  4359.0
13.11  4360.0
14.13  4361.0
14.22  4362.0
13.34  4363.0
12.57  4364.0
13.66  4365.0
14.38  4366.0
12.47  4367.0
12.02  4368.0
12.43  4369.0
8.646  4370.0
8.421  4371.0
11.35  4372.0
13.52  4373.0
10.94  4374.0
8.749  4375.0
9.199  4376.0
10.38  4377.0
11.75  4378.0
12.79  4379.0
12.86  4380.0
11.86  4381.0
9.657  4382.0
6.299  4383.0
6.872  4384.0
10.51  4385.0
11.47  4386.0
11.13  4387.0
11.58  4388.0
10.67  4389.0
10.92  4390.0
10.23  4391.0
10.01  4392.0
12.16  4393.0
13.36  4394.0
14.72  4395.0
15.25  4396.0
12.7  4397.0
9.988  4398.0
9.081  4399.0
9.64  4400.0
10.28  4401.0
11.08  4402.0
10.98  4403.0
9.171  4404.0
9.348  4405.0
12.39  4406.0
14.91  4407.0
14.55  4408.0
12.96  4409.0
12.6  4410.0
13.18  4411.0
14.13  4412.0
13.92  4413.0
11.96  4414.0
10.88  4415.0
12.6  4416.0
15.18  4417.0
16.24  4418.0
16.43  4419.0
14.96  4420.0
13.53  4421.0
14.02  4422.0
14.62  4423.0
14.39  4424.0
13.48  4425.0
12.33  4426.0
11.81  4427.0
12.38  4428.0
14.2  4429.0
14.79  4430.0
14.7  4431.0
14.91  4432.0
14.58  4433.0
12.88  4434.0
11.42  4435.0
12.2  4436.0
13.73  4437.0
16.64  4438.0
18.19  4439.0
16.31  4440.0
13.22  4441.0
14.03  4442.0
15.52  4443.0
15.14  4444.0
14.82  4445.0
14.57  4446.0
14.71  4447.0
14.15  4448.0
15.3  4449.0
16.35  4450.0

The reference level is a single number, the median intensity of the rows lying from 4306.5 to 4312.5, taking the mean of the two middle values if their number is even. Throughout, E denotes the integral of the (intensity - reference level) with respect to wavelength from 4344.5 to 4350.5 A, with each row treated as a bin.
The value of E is 37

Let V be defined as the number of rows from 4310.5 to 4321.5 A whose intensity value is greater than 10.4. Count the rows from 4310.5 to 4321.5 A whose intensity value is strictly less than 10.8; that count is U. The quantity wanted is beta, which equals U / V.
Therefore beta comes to 0.3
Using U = 3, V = 10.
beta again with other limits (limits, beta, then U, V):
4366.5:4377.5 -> 0.8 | 5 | 6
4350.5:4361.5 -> 0.1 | 1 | 11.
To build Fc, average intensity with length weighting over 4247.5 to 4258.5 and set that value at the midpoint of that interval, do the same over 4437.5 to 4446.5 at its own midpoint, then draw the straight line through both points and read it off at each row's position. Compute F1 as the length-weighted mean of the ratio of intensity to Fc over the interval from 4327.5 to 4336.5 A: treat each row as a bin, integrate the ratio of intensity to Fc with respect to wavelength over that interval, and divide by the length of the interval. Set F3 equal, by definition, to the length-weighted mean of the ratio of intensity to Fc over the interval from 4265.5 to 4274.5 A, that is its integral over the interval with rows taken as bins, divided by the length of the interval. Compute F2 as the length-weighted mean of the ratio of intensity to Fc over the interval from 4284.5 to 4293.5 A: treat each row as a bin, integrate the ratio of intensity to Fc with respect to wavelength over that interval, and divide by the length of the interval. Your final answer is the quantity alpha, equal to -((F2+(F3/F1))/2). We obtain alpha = -0.822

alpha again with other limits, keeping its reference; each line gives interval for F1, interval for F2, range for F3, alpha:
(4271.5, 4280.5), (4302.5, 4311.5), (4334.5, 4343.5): -0.746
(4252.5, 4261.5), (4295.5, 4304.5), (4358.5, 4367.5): -0.798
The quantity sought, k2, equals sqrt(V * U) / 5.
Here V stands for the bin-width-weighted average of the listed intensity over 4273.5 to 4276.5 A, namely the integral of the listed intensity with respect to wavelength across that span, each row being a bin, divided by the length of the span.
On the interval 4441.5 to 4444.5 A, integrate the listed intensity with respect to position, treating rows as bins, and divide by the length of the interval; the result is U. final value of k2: 2.40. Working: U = 14.9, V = 9.6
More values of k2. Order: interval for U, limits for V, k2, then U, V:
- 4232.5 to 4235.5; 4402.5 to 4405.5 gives 2.22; 12.5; 9.8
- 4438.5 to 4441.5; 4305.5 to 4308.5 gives 2.40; 15.9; 9.1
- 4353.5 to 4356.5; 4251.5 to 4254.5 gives 2.36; 13.1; 10.6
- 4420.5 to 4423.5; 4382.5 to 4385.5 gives 2.11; 14.1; 7.9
